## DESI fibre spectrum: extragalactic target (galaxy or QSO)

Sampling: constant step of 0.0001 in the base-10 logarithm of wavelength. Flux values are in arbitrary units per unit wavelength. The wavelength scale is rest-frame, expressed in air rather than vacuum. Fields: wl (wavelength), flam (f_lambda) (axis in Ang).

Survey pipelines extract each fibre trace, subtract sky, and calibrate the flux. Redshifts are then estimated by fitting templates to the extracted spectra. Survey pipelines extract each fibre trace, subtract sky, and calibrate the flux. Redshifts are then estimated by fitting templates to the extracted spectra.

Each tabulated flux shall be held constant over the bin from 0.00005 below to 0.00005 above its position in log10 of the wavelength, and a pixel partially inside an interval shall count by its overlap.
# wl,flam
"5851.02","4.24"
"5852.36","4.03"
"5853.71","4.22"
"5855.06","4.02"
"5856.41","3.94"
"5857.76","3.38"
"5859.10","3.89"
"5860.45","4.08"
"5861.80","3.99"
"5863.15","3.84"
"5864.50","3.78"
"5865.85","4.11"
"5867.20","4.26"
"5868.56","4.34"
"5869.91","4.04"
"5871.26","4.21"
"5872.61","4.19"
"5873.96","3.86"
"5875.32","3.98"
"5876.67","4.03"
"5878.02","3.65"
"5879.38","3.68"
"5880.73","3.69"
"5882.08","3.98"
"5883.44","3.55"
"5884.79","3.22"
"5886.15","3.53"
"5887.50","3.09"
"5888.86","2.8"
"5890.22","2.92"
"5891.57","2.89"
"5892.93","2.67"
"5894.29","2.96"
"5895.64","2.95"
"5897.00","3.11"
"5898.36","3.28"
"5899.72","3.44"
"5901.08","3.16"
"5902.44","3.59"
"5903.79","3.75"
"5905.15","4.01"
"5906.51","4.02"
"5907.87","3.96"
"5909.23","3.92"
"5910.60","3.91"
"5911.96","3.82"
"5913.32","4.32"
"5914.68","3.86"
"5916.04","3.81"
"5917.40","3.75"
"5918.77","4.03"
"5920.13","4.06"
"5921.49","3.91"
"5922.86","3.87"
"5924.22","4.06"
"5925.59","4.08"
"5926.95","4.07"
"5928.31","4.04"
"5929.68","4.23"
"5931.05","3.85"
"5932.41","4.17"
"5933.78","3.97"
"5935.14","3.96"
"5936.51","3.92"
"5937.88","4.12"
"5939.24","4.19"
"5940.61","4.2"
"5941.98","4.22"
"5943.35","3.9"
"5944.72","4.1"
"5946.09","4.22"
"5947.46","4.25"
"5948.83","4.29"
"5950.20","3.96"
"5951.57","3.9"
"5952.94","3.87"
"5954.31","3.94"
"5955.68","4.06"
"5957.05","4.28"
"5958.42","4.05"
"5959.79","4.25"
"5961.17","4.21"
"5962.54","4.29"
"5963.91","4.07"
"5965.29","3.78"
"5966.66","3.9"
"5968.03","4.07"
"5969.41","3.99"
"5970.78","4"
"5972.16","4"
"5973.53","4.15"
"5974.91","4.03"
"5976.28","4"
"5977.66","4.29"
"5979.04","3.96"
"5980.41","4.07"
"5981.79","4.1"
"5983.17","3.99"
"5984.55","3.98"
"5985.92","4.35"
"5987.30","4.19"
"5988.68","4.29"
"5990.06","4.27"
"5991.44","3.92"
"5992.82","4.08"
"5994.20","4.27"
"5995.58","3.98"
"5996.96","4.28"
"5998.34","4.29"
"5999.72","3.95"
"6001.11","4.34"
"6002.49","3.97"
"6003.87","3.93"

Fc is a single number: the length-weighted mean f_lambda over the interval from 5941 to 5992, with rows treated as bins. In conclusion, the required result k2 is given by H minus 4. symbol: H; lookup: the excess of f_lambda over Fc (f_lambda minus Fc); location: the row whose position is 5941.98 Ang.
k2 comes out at -3.87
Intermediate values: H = 0.13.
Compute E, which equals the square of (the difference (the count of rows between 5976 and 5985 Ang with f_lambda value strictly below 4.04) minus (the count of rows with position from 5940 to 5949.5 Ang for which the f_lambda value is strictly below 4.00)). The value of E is 9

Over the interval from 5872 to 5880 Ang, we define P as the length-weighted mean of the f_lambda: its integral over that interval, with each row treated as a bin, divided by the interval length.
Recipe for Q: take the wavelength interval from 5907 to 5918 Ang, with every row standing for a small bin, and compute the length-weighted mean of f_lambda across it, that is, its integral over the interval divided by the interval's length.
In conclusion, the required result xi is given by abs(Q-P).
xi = 0.03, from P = 3.89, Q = 3.92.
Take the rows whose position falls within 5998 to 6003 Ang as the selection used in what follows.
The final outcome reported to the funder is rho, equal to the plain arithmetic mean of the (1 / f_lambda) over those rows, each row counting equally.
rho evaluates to 0.242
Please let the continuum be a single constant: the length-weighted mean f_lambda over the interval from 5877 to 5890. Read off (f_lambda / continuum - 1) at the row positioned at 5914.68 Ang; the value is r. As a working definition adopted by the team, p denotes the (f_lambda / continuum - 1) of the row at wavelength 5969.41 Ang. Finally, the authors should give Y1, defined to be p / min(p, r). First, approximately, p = 0.153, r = 0.115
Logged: 1.33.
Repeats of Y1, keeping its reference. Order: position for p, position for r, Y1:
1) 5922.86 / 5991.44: 1.00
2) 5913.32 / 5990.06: 1.06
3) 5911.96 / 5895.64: -0.70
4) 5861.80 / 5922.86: 1.29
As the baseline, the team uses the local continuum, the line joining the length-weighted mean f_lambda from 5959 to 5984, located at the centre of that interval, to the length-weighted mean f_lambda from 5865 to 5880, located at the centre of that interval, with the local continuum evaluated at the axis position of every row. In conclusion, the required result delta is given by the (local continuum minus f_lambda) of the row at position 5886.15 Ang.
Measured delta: 0.503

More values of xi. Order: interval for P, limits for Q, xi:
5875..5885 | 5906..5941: 0.26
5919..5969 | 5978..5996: 0.05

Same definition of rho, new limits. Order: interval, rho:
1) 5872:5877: 0.249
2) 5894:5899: 0.326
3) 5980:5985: 0.248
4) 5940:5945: 0.244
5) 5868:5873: 0.239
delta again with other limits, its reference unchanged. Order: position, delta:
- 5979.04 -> 0.105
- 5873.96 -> 0.169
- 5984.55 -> 0.087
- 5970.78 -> 0.062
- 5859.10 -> 0.133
